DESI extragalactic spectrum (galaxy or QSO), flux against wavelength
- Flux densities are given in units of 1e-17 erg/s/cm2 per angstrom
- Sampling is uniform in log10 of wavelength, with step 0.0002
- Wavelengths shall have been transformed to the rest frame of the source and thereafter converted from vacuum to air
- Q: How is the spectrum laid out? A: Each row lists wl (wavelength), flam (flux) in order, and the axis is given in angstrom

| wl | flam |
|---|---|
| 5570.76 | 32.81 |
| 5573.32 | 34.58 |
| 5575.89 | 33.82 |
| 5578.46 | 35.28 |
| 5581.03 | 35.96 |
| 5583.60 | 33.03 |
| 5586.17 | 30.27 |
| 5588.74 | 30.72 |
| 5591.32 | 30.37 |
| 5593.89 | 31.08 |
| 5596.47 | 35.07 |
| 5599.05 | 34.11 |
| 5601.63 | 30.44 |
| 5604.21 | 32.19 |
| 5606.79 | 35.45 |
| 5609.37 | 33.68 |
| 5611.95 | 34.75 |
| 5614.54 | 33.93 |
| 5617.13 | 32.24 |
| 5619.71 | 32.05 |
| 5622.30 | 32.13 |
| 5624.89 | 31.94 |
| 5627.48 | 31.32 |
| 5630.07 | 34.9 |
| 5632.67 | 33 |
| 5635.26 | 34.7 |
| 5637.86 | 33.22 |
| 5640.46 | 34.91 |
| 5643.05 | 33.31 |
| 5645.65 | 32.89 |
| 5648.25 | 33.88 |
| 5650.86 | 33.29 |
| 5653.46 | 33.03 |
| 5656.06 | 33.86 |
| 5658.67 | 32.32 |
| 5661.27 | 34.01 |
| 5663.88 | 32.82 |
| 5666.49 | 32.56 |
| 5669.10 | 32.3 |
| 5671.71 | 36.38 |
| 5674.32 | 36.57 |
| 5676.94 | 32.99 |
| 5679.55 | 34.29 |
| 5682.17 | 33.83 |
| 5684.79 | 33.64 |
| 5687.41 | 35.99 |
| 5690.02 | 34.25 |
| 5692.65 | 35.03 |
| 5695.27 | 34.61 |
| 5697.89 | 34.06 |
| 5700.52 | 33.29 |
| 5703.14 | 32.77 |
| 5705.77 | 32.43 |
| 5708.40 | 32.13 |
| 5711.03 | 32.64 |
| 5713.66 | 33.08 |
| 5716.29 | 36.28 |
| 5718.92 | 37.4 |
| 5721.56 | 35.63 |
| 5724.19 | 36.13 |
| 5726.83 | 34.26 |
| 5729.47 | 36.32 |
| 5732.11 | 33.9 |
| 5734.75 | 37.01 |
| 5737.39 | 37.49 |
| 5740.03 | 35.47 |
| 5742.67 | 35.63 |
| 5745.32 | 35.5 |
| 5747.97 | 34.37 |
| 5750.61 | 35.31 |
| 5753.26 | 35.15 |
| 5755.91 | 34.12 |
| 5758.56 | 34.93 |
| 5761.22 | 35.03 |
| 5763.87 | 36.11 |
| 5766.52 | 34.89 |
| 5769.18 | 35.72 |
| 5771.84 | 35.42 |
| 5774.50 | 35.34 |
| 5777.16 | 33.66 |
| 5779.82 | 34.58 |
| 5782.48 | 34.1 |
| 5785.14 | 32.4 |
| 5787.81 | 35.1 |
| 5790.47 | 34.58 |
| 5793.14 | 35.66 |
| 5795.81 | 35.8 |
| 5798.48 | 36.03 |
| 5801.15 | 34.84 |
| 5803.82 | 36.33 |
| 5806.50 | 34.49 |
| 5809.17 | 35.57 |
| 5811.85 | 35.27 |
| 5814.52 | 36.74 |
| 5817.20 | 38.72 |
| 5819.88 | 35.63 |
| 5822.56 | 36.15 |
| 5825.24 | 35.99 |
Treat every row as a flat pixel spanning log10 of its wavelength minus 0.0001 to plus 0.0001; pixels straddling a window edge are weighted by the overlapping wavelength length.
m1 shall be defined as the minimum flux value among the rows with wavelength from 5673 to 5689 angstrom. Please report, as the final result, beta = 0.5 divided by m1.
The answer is 0.0152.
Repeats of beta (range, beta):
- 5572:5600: 0.0165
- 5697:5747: 0.0156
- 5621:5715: 0.0160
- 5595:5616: 0.0164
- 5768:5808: 0.0154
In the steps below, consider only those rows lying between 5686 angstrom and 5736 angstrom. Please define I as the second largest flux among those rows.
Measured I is 37.01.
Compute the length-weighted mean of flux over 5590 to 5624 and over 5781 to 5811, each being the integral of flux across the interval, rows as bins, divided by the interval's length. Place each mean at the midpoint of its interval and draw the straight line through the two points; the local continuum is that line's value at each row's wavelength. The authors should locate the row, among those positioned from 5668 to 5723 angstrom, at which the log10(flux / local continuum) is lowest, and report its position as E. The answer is 5708.40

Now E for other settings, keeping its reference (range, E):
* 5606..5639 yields 5627.48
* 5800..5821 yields 5806.50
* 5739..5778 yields 5777.16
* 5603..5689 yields 5627.48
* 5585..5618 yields 5586.17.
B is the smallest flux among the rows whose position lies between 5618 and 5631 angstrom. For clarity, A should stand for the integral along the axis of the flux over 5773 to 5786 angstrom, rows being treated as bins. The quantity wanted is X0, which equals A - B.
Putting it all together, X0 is 412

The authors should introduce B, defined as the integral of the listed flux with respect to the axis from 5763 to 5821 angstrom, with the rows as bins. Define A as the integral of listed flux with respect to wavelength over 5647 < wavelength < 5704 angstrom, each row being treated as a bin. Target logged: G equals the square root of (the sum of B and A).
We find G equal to 63.1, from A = 1933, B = 2048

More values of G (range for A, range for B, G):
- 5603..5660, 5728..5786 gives 62.7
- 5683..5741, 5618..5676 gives 62.9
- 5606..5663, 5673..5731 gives 62.4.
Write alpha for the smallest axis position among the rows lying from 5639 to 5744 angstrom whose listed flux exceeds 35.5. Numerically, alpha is 5671.71 angstrom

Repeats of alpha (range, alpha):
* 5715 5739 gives 5716.29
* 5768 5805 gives 5769.18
